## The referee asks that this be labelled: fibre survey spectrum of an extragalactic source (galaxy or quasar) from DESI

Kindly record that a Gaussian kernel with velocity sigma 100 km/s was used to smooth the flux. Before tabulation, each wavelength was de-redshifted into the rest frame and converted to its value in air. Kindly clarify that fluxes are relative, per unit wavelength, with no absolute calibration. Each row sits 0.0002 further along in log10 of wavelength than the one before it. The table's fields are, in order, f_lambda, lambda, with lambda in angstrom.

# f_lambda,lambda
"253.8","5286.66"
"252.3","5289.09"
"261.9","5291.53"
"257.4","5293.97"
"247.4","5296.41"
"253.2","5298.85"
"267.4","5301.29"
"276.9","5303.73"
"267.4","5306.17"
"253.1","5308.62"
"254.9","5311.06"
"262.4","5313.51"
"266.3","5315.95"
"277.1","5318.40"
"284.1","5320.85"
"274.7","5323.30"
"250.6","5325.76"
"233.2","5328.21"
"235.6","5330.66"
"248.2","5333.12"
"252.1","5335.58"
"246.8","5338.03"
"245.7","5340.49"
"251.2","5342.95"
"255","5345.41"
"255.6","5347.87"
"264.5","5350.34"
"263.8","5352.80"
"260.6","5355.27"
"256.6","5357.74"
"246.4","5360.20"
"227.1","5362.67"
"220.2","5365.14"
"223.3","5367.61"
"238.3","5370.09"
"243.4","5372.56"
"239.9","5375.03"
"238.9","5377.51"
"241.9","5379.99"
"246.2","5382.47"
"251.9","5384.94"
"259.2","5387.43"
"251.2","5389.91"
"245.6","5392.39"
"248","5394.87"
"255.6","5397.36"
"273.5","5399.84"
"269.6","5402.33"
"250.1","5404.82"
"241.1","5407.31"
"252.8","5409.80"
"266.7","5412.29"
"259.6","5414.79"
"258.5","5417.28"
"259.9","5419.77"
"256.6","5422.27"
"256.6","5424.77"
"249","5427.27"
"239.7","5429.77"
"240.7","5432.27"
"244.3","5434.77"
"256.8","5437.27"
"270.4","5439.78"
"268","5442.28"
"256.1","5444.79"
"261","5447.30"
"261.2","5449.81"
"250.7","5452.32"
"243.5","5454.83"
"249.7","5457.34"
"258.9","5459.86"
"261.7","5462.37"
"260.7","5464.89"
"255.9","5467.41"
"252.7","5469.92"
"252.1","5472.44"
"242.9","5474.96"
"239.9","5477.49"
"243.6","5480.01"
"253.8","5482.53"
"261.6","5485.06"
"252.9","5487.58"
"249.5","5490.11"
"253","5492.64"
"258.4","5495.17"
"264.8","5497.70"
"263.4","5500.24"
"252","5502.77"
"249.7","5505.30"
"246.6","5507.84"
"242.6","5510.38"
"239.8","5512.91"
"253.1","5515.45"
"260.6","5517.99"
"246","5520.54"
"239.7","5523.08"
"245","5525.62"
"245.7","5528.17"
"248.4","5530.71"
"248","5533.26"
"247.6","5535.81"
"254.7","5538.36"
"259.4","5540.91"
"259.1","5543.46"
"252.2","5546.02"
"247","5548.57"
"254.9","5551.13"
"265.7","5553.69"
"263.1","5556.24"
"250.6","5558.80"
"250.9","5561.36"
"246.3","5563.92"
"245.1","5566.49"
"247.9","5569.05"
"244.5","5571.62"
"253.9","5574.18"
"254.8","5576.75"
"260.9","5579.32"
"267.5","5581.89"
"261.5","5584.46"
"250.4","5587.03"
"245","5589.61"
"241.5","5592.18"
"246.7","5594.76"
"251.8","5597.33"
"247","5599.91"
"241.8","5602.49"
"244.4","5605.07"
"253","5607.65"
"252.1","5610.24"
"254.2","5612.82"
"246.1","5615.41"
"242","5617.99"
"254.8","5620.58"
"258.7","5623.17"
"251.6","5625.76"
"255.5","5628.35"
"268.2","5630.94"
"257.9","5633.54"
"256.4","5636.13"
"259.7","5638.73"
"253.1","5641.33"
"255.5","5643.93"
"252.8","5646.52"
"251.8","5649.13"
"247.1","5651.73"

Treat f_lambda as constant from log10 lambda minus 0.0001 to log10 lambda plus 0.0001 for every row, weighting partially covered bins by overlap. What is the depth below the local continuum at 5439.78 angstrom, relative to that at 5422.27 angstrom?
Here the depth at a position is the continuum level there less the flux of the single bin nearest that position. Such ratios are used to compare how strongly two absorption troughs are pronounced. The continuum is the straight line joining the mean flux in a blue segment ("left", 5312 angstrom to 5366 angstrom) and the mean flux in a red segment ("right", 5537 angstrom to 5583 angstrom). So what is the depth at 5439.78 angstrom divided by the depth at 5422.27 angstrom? 6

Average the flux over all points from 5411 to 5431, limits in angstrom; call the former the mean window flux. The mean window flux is 256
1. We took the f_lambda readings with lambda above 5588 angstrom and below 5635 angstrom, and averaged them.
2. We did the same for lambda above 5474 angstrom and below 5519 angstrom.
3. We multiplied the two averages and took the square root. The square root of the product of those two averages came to 251.1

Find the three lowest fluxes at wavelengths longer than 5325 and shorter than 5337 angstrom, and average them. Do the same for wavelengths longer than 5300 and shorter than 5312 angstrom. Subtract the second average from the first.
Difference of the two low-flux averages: -19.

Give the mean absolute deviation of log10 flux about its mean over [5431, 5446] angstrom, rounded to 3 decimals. 0.015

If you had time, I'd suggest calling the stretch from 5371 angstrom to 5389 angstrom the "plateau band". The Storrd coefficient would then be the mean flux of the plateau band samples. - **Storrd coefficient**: 245.9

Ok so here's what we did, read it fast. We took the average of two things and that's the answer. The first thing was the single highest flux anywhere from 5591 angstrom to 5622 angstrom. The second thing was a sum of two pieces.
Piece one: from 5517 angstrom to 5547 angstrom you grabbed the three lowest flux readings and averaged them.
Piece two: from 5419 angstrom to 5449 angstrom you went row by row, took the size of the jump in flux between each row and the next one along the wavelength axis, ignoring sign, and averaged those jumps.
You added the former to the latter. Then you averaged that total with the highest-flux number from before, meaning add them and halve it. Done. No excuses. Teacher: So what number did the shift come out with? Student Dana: 252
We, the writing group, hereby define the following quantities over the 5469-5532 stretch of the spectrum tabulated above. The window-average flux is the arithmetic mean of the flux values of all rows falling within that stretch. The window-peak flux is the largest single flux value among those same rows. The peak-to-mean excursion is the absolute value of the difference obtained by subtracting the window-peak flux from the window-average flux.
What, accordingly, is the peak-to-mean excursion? 14.5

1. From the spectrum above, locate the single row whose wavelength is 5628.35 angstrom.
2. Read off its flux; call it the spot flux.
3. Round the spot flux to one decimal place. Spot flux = 255.5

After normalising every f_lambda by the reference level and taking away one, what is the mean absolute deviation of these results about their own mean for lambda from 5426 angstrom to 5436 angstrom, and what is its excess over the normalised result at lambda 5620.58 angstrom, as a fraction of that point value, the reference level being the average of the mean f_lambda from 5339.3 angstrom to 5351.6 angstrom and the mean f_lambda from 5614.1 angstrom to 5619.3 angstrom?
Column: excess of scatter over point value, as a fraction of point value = -0.4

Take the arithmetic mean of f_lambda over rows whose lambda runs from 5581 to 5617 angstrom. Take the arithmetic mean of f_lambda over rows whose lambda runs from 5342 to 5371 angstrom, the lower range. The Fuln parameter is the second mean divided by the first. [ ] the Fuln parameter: 0.99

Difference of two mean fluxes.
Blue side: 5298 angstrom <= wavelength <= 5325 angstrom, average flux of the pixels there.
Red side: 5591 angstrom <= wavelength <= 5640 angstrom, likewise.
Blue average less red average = 15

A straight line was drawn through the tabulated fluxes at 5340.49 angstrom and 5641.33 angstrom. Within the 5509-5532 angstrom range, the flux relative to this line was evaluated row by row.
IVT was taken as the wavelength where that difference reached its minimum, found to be 5523.08 angstrom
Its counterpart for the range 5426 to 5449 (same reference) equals 5429.77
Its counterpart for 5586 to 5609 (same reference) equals 5592.18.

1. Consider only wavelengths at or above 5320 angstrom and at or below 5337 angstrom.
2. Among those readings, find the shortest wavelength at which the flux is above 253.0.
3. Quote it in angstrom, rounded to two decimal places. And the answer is 5320.85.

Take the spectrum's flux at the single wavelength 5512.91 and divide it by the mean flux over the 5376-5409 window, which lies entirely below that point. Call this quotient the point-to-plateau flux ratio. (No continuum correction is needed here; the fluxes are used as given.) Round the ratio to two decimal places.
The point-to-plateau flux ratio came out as 0.95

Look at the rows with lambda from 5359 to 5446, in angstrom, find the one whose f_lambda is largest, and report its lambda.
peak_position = 5399.84 angstrom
